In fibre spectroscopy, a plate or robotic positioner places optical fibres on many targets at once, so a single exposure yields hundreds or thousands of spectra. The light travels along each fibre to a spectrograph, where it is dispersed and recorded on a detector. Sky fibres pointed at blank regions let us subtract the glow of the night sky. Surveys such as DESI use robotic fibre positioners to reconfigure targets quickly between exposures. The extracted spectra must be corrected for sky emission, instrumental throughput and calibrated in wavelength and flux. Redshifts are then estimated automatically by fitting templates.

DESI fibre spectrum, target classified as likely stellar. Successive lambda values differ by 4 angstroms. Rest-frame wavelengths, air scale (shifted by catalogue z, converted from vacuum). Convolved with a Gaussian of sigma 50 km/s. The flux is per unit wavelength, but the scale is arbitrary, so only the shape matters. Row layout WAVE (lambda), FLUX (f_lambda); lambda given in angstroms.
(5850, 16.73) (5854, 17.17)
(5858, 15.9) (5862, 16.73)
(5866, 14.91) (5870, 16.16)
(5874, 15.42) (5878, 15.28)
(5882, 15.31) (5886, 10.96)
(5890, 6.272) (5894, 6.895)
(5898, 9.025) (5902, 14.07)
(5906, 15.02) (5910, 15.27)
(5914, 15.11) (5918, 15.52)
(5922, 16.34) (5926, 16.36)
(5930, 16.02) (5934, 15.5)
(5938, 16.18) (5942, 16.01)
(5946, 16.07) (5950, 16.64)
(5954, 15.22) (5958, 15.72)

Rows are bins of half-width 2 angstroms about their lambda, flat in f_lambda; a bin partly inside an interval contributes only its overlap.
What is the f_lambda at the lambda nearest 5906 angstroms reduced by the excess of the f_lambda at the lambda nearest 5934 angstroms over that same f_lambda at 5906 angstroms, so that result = 15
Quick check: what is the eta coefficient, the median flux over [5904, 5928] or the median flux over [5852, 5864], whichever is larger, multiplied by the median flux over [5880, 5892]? 183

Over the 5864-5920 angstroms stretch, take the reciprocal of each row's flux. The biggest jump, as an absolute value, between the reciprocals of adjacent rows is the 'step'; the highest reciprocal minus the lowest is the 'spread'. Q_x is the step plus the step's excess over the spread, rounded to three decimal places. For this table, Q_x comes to 0.039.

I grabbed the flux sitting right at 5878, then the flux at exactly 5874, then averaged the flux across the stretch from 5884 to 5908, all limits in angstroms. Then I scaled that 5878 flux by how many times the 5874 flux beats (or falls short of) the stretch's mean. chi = 23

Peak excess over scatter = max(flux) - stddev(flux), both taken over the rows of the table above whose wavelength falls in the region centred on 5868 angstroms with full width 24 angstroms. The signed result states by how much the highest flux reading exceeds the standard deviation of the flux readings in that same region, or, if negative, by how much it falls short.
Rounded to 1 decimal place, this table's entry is 16.1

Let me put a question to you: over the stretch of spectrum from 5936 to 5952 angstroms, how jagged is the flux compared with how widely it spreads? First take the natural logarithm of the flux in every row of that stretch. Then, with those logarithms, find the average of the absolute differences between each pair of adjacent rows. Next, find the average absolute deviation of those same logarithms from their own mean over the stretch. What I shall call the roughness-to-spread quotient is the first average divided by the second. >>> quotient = 1.3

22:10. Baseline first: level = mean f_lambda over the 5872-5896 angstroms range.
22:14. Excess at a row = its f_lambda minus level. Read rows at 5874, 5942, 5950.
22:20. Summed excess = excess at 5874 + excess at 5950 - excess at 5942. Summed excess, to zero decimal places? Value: 4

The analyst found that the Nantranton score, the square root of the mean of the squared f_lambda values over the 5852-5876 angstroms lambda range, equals 16.1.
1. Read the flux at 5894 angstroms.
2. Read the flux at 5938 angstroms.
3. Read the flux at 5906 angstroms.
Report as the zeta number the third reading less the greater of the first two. -1.2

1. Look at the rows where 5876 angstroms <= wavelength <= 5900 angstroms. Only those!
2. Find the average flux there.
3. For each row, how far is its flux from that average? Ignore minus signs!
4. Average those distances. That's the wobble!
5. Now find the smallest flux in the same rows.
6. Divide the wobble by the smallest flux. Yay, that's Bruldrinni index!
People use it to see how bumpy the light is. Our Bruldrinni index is 0.51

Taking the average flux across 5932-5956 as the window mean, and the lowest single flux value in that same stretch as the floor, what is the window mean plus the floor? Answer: 31.2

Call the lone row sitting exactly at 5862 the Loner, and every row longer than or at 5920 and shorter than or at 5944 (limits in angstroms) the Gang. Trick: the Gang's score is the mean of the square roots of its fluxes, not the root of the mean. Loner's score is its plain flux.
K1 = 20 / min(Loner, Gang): 5.0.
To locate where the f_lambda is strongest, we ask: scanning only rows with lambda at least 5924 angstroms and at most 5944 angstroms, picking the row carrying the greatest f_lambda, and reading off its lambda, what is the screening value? 5926 angstroms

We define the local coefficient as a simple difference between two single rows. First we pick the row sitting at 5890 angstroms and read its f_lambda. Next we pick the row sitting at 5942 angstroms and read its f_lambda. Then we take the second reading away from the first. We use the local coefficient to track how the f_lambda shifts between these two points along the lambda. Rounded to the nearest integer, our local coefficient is -10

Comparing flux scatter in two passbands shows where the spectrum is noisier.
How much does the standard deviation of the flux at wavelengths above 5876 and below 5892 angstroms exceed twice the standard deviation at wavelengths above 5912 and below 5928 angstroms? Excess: 3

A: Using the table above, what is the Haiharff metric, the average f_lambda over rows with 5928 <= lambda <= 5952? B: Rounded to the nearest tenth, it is 16.1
